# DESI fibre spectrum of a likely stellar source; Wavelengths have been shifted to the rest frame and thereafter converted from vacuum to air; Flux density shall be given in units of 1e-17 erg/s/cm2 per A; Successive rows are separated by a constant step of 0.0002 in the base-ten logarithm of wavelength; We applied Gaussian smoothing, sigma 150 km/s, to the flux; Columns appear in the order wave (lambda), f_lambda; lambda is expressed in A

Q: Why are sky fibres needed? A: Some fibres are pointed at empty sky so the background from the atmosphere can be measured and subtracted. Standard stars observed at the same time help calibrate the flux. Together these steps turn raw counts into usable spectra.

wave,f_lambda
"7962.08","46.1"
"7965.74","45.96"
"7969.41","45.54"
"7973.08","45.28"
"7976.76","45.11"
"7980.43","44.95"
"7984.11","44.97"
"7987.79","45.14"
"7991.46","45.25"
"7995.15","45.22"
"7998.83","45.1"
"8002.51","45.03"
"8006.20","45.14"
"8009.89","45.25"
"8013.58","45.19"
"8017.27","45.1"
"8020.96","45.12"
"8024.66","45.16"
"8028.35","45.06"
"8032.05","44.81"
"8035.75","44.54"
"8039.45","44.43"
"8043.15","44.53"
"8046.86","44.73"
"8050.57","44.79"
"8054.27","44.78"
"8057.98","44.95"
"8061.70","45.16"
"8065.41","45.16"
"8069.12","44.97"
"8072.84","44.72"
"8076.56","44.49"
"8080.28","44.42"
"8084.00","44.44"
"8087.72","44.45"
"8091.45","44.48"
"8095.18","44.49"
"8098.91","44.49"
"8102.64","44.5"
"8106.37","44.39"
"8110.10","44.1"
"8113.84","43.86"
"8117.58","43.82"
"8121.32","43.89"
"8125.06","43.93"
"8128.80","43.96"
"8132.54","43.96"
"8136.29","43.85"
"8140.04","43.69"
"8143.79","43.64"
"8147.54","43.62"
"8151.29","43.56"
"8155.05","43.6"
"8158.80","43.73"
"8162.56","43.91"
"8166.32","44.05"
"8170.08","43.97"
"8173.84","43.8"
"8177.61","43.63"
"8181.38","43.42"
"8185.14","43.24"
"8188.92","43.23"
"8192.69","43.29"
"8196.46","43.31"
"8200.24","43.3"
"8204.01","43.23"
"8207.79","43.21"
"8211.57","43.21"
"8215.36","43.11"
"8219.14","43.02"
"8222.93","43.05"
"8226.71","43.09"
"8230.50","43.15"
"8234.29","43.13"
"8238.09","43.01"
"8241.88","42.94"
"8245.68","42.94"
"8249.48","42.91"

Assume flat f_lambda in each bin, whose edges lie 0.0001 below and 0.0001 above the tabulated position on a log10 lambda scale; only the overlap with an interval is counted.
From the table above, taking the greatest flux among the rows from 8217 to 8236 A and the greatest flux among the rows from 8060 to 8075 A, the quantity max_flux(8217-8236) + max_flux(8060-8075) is 88.3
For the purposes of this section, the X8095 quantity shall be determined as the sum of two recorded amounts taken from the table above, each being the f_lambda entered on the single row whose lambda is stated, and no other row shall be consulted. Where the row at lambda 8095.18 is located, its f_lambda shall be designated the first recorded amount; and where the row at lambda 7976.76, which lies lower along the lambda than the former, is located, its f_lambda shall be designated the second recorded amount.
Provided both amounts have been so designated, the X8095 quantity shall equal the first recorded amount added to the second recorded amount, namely 89.6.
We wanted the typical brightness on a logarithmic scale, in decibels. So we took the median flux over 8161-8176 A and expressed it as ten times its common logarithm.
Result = 16.4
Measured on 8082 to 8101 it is 16.5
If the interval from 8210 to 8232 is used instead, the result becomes 16.3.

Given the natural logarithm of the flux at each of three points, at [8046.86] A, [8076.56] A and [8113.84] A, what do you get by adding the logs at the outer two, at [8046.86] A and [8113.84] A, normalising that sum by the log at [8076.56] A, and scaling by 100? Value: 200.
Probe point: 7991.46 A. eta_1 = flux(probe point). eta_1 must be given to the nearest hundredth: 45.25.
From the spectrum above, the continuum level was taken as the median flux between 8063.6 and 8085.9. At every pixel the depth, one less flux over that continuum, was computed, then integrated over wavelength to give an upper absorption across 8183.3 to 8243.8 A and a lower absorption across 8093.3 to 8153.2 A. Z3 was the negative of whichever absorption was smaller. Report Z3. -0.83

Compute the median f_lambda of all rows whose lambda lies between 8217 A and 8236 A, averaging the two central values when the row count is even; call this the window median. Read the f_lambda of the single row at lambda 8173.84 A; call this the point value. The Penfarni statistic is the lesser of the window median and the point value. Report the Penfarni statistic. 43.09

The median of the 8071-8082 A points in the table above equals 44.5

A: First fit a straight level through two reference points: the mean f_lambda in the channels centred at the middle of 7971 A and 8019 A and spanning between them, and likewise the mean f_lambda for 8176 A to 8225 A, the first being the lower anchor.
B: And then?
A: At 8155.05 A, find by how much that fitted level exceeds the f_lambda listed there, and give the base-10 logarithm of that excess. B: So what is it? -1.2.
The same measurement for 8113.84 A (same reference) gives -0.7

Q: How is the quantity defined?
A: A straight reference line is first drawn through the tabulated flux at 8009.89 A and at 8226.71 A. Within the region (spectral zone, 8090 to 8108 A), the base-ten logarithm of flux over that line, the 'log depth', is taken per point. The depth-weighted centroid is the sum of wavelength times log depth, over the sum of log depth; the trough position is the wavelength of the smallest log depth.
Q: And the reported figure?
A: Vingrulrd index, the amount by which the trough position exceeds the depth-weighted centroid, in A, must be -8.9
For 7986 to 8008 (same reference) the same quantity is -8.5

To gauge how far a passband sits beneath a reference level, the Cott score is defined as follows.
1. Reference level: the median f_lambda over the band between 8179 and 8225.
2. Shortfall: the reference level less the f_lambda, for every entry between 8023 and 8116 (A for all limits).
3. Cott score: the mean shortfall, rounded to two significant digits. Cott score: -1.4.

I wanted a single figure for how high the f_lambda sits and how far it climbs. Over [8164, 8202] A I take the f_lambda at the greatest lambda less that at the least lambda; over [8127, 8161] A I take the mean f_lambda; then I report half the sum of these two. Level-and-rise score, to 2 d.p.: 21.49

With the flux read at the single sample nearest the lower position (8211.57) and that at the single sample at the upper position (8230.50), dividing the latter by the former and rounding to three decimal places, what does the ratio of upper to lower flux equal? 0.999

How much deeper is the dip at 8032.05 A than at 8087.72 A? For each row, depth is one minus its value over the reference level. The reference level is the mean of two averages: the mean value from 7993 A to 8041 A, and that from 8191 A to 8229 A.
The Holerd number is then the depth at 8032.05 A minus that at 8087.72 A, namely -0.01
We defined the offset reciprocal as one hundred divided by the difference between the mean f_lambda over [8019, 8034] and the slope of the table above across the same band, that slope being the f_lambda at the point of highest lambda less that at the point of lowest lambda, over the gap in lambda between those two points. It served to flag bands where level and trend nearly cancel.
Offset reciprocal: 2.22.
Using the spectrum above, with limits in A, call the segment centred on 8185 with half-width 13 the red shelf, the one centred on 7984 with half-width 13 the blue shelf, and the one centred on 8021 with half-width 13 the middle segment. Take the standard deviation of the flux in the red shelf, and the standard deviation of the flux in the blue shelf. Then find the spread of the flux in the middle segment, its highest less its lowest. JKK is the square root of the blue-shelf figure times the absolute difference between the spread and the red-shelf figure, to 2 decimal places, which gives 0.17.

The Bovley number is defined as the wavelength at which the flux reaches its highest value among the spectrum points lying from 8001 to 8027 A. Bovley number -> 8009.89 A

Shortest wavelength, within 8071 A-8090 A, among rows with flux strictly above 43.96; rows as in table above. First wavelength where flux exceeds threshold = 8072.84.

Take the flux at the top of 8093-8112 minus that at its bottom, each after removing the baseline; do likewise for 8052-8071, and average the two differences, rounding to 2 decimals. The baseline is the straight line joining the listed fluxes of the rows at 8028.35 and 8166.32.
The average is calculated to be 0.01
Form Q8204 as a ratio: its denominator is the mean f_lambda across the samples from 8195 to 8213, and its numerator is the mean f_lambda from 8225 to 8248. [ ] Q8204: 0.995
